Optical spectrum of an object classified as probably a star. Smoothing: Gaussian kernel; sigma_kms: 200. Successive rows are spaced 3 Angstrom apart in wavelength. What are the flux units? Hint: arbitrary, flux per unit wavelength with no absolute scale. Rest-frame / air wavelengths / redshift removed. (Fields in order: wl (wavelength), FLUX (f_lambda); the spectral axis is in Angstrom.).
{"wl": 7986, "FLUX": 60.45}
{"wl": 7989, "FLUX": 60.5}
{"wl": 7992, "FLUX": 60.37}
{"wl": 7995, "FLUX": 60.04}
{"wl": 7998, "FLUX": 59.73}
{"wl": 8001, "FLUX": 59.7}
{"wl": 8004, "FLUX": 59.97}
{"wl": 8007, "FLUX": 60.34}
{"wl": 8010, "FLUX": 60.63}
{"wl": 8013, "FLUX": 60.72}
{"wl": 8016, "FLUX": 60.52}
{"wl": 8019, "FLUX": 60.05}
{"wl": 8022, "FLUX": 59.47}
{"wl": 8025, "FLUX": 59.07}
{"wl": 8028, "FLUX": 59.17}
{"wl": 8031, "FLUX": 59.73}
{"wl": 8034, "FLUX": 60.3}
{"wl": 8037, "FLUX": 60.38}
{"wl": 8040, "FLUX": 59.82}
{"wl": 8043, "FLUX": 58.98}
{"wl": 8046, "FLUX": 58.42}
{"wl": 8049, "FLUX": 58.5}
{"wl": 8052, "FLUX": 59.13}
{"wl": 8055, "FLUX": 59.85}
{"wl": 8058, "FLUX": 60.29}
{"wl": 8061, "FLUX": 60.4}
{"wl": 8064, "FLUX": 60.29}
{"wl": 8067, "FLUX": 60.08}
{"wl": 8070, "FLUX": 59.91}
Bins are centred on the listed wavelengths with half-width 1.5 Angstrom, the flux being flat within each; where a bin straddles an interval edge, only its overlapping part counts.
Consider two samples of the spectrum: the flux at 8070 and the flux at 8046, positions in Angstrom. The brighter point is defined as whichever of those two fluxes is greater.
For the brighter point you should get 59.9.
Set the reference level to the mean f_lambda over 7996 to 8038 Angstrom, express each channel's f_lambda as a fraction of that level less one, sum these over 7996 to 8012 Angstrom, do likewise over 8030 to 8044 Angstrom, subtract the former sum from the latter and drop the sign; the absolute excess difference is 0.019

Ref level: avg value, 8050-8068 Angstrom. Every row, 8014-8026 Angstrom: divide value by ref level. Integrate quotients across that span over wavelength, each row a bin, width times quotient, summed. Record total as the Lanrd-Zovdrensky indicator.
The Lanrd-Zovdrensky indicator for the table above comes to 12.0 Angstrom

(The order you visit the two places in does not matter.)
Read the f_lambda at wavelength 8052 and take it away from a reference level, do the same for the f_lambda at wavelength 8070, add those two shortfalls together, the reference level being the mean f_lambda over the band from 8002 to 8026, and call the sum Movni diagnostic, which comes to 1.2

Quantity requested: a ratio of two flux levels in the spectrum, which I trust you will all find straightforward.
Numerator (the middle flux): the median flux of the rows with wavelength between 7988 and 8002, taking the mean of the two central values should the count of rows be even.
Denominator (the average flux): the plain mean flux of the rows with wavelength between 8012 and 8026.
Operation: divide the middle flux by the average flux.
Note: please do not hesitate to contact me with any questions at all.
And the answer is 1.00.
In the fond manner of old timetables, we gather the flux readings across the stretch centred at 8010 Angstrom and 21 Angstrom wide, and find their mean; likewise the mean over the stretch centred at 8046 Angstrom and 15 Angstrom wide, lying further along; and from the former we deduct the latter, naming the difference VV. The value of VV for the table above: 1.3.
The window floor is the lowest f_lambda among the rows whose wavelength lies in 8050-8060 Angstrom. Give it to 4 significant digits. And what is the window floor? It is 59.13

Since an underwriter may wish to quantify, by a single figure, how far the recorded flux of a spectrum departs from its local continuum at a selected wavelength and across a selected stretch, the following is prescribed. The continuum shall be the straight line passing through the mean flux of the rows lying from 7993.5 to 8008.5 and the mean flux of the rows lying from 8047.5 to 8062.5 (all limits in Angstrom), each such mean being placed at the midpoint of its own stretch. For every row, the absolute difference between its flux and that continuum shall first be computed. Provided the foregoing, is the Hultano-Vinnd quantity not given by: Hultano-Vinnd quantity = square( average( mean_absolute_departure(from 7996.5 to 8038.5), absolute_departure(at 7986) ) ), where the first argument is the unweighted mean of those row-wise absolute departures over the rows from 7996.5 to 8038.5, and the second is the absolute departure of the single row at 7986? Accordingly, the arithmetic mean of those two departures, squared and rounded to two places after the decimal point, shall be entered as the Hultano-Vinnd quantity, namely 0.18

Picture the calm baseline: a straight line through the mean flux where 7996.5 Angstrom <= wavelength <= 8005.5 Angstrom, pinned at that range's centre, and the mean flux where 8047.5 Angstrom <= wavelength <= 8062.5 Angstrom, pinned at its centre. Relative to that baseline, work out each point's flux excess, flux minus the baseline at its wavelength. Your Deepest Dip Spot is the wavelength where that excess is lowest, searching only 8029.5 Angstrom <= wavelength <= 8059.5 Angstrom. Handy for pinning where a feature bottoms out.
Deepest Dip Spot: 8046 Angstrom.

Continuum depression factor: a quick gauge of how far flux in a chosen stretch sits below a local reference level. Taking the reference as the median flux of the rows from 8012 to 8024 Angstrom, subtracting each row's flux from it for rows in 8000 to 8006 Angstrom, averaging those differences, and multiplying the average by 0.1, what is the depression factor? 0.04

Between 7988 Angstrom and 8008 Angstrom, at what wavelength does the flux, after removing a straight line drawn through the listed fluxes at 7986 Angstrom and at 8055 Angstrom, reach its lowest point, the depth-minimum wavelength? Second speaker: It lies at 8001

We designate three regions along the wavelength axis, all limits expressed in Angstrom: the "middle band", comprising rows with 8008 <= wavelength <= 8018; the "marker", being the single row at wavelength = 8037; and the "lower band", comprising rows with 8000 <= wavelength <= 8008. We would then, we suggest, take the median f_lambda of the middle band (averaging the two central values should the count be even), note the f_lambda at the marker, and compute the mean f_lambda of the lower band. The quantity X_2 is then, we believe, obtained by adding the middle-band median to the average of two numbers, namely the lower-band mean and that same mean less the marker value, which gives 90.4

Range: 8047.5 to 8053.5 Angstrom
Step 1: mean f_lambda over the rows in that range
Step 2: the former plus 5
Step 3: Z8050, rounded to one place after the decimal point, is 63.8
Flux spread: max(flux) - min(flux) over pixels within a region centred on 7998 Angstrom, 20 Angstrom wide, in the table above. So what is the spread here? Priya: 0.8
